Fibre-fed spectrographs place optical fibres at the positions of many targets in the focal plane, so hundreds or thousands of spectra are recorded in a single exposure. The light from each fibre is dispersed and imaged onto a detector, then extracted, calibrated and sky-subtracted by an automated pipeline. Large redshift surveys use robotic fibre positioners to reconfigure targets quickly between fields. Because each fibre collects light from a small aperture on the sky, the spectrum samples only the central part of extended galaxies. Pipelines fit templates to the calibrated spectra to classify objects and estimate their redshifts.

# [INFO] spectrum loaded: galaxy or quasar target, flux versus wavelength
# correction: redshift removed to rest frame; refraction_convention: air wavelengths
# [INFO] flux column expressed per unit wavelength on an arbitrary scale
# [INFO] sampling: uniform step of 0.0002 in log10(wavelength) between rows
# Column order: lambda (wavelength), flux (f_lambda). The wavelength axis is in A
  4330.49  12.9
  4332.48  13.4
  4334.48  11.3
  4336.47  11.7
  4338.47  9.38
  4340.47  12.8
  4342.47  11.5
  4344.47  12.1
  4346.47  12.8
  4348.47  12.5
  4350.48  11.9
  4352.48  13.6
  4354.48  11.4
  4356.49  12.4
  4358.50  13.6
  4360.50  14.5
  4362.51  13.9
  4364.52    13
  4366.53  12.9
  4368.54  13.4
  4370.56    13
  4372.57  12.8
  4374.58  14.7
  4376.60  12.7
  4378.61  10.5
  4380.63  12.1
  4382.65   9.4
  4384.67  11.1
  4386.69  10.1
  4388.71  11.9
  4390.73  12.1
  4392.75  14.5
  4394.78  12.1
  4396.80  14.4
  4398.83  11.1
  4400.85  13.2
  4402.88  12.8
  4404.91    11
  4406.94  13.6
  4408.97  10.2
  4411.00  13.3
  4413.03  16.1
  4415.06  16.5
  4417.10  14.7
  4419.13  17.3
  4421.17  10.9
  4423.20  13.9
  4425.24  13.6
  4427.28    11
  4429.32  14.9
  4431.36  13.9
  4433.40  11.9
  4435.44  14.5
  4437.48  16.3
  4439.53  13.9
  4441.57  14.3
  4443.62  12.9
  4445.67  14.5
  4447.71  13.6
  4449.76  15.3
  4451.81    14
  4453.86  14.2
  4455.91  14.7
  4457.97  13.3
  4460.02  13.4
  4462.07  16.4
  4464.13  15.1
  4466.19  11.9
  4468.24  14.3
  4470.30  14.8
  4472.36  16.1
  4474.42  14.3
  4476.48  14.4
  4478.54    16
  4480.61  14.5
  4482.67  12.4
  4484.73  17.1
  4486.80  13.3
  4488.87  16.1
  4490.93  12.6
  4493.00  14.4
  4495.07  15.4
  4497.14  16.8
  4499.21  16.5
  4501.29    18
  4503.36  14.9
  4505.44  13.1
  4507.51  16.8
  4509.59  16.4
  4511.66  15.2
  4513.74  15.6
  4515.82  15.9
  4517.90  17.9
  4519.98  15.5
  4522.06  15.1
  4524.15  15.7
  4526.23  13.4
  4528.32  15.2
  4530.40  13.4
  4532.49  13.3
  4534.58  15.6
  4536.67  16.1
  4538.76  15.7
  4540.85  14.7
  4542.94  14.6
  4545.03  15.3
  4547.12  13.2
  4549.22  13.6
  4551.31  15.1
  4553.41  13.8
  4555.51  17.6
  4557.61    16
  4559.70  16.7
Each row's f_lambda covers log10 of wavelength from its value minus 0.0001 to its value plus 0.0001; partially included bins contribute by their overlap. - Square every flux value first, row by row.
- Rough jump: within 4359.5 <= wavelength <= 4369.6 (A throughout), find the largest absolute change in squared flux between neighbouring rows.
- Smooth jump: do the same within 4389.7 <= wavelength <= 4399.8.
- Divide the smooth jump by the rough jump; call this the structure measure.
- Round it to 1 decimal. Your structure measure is 3.5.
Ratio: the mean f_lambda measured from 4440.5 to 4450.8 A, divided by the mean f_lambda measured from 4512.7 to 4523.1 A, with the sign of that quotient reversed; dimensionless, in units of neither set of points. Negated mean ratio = -0.88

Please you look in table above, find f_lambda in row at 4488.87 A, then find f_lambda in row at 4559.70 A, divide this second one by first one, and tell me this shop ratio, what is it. 1.04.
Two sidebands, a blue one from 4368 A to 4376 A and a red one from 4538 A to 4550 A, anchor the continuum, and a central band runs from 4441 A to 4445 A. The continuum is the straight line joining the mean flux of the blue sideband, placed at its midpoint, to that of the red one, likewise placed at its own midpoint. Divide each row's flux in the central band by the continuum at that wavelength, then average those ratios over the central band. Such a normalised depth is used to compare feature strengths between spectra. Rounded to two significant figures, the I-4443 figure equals 0.98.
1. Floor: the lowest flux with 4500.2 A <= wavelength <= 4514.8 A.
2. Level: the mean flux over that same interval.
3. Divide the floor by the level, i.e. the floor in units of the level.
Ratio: 0.83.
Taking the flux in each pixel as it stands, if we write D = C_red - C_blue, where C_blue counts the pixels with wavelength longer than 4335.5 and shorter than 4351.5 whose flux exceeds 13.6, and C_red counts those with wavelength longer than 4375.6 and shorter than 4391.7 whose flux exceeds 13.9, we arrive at 0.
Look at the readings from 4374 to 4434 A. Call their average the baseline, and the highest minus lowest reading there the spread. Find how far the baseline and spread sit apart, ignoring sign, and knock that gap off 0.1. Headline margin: -4.85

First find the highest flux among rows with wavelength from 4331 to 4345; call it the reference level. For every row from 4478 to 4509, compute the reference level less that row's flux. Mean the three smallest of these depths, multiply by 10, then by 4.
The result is -156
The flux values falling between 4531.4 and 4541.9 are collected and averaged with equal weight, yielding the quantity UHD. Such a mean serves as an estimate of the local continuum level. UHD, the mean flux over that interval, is 15.1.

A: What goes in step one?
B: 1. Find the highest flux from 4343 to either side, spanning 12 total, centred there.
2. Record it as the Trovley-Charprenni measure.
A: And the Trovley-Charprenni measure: 12.8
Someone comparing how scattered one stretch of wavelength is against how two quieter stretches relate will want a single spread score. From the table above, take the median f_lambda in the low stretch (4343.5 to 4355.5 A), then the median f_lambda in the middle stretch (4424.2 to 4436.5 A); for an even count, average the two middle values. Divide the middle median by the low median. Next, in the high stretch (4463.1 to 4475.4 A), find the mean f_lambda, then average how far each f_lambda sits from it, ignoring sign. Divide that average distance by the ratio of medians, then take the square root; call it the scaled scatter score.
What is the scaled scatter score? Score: 0.91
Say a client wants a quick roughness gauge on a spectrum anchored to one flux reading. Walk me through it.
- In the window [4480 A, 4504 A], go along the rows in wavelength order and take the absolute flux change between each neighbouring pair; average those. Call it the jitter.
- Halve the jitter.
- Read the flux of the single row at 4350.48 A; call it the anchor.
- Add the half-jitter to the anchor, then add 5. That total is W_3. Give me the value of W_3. 18.1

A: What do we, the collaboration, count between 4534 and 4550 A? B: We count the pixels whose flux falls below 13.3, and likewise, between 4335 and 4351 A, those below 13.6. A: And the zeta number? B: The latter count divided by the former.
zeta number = 8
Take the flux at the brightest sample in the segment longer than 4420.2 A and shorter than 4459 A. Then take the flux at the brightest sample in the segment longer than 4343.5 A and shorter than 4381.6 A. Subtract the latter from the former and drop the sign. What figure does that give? 1.6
